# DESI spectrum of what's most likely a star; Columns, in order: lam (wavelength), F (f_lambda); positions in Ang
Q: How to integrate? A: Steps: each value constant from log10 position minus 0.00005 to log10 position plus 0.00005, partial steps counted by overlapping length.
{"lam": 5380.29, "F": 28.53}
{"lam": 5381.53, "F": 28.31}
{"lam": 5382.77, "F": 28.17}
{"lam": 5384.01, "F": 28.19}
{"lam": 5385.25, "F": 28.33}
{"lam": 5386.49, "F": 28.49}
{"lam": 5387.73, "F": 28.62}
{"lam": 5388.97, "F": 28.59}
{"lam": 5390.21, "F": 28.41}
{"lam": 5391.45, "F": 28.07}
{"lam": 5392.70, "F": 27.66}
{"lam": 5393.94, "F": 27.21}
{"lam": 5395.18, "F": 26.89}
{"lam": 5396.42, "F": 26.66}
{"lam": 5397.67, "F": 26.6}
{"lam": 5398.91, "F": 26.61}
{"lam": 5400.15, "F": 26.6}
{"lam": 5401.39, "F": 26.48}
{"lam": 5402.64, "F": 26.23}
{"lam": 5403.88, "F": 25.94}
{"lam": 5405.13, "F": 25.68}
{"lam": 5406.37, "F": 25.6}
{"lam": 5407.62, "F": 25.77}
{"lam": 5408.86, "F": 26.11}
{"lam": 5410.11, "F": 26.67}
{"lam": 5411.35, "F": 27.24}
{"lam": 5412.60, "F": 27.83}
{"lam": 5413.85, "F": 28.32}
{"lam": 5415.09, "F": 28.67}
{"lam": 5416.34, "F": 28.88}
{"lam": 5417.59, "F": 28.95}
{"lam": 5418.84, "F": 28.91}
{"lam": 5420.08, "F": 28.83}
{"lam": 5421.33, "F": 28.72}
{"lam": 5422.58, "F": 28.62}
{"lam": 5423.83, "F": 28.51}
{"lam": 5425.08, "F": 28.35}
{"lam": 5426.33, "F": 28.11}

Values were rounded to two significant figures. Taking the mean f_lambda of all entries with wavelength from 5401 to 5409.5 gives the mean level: 26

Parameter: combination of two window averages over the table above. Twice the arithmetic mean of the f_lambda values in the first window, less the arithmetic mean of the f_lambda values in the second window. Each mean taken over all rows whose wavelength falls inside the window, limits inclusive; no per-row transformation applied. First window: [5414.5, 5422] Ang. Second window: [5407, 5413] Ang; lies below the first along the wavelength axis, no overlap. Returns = 30.9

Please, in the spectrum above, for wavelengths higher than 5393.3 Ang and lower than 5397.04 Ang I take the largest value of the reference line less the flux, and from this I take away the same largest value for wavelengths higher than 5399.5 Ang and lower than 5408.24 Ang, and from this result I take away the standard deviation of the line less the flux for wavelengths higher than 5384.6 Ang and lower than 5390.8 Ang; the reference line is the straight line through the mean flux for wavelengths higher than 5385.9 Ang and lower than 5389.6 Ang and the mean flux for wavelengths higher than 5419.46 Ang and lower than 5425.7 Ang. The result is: -1.2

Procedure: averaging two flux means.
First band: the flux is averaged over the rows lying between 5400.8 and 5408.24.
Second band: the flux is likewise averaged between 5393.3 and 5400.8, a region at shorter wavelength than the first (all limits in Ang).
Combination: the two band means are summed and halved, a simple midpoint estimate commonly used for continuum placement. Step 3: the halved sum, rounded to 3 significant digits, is 26.4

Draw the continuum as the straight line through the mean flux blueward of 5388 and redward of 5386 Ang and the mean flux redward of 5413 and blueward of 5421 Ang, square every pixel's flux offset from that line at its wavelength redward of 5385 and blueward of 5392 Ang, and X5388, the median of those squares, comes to 0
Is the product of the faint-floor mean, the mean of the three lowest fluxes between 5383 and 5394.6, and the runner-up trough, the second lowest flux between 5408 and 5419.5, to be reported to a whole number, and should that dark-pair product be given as 737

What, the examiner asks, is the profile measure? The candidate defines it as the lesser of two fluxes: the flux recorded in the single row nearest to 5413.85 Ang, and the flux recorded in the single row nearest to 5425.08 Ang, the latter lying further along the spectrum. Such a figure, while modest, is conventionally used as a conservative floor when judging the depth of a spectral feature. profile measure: 28.3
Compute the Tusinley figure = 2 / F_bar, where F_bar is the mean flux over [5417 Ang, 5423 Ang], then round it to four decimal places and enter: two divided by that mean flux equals 0.0694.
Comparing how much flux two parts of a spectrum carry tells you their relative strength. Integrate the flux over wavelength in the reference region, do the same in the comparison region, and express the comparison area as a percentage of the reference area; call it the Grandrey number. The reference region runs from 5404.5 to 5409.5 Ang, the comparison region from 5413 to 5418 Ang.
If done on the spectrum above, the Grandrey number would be 111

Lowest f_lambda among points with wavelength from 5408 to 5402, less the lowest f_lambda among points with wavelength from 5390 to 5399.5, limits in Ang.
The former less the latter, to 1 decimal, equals -1.0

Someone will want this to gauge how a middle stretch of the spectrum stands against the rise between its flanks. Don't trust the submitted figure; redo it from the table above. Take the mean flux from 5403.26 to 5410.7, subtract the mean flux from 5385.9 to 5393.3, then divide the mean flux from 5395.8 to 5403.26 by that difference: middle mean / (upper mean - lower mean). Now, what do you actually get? -11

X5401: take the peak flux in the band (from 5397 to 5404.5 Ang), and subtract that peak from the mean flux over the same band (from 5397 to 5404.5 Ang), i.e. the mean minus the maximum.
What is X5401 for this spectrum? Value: -0.20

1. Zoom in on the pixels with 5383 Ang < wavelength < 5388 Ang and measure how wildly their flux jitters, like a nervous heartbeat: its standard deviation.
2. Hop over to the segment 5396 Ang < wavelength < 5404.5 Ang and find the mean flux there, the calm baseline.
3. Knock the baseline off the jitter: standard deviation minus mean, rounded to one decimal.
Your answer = -26.3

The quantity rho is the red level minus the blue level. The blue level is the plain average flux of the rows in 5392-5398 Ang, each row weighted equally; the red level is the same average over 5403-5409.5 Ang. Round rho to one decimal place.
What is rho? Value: -1.2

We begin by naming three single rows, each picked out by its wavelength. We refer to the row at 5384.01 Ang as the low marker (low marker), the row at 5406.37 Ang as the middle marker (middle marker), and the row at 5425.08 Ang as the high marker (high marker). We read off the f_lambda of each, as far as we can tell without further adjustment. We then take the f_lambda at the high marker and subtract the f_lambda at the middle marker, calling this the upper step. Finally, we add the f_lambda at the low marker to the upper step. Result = 30.9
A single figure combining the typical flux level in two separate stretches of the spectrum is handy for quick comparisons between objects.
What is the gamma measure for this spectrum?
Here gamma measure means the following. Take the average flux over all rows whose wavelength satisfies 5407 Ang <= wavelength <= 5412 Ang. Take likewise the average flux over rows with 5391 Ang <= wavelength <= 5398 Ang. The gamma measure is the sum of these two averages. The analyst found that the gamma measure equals 53.6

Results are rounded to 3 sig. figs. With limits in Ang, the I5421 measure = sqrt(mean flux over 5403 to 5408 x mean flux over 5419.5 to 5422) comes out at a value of 27.2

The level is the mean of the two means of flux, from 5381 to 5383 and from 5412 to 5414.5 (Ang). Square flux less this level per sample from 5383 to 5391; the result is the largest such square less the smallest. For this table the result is 0.2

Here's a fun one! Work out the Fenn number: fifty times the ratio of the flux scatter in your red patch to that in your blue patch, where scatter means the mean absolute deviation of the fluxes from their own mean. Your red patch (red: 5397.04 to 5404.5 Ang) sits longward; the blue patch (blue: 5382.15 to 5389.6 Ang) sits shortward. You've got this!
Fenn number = 64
